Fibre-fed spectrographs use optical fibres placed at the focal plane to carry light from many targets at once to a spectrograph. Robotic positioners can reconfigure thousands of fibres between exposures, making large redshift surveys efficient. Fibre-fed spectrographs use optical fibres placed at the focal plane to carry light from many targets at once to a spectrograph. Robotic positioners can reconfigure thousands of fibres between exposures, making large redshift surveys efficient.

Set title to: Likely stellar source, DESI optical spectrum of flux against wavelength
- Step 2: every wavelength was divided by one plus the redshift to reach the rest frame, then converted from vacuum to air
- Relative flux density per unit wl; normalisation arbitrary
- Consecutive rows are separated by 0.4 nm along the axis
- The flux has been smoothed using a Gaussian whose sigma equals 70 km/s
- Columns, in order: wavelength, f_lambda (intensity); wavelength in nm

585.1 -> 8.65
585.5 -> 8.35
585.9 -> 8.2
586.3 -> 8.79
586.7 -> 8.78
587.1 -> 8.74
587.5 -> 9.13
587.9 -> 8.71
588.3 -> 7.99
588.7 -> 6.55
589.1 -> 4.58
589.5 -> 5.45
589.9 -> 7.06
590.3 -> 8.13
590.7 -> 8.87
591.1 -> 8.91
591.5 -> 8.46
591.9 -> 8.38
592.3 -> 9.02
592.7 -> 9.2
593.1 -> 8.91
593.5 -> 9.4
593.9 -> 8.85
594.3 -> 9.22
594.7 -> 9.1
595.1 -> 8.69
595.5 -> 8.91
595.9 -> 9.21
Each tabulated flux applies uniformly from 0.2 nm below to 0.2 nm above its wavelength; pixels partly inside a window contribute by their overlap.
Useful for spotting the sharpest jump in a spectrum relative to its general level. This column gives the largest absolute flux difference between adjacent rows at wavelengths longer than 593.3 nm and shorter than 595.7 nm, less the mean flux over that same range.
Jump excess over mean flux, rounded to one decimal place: -8.5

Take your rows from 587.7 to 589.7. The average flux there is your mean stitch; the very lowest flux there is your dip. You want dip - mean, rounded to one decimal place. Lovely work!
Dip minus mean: -2.1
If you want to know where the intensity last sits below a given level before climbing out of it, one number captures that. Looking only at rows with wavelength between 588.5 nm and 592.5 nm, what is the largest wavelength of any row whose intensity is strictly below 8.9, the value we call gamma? 591.9 nm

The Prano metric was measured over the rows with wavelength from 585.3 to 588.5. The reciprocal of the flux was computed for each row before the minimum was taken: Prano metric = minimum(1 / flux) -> 0.1095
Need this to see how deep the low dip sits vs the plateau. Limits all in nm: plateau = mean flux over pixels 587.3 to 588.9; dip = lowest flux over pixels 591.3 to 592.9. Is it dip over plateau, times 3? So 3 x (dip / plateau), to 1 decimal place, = 3.1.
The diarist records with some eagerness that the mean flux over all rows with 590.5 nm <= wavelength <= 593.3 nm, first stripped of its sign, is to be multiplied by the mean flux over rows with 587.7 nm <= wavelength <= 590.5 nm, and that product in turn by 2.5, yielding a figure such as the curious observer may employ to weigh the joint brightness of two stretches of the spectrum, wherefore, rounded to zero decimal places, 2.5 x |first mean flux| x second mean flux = 153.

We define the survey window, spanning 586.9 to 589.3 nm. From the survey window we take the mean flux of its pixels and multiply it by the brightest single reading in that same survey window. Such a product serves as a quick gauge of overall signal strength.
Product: 70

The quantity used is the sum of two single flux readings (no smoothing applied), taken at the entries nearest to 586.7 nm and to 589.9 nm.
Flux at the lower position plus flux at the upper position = 15.8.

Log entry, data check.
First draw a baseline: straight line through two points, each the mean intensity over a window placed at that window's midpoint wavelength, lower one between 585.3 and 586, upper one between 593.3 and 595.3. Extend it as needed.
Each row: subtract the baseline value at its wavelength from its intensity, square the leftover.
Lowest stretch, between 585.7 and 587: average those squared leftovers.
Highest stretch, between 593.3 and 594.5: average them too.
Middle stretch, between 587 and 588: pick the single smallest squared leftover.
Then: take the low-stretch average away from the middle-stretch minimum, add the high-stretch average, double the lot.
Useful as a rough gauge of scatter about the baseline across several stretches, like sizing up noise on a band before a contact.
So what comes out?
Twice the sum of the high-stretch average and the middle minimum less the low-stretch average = 0.0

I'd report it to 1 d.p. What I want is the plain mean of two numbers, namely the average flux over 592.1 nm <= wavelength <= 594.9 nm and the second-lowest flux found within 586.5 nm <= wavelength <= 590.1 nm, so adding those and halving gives 7.3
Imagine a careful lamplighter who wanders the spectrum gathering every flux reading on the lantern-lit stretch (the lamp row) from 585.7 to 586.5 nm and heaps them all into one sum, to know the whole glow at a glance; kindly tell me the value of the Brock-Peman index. 17.0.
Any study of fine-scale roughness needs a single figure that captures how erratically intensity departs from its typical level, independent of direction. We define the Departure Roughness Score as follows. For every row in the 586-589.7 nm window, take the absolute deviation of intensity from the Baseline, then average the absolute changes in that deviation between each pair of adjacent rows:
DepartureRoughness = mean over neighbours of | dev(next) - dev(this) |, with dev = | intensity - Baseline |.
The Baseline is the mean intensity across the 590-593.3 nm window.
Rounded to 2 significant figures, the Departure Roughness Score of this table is 0.73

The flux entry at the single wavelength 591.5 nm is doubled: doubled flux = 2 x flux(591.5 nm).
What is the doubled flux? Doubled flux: 16.9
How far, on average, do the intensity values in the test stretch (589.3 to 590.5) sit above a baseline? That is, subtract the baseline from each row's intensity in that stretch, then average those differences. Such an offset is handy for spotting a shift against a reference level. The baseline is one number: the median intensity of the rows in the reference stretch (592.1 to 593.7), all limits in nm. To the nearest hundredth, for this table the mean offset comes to -2.23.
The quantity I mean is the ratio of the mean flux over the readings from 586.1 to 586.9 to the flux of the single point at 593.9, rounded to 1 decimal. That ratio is 1.0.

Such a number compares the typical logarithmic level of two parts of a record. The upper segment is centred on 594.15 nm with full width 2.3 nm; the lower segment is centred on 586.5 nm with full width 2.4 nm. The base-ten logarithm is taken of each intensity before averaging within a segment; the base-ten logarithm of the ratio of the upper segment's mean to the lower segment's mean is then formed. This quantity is 0.008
